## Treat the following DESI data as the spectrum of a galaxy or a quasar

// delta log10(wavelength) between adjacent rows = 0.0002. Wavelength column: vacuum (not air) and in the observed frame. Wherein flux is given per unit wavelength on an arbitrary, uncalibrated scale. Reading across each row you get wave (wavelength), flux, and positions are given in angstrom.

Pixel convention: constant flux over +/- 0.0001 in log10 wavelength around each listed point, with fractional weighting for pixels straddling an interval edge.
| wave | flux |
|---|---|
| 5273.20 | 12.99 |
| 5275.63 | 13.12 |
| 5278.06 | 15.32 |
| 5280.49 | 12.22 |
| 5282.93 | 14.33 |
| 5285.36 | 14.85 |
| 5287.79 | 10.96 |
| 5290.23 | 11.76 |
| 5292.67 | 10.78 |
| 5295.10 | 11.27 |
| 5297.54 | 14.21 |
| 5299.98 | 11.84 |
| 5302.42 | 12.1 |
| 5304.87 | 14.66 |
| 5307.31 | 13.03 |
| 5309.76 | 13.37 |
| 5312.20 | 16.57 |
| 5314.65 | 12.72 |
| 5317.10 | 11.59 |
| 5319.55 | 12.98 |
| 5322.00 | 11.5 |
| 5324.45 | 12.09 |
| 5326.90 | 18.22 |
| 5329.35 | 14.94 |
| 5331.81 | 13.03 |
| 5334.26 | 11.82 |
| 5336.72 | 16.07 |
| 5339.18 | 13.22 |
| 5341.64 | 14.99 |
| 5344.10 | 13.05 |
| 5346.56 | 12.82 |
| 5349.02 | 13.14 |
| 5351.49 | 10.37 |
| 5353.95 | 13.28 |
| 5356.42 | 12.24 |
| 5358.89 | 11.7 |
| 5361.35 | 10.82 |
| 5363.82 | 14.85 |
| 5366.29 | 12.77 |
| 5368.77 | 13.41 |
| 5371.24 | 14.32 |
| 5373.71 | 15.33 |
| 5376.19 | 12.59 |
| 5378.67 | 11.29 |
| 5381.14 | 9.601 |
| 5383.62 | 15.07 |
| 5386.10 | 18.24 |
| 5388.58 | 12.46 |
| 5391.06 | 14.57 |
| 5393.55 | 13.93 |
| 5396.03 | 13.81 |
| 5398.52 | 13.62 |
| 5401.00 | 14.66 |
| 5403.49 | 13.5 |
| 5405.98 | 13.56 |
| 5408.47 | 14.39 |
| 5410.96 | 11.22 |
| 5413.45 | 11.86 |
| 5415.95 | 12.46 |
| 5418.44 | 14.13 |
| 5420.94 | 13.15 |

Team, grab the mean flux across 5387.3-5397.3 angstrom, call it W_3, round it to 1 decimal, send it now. 13.7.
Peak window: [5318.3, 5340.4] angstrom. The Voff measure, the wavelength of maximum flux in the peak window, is 5326.90 angstrom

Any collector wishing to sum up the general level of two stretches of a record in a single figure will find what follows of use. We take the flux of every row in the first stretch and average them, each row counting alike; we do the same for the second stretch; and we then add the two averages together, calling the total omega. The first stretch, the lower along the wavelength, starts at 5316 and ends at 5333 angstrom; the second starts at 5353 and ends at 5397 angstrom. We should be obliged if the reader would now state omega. 26.8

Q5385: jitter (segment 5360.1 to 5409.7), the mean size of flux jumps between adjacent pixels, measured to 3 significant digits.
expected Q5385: 1.84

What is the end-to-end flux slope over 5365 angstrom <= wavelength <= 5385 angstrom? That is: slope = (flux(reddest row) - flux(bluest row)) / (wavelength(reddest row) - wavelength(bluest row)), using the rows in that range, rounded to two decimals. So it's 0.13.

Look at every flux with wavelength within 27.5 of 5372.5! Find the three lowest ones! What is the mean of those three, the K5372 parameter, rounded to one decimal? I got 10.3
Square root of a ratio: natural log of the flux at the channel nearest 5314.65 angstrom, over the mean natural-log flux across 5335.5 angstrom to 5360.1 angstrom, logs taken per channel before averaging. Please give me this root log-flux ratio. 1.00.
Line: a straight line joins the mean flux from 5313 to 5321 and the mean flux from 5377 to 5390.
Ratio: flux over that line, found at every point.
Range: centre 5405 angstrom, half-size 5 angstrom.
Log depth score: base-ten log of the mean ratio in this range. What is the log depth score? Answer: 0.01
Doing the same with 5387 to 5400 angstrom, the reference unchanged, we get 0.01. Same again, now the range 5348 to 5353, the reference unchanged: -0.04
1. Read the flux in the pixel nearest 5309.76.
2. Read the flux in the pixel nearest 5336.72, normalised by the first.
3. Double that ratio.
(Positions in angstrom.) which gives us 2.40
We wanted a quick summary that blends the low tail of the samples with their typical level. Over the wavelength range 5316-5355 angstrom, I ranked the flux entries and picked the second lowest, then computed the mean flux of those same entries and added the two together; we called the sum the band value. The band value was 24.8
